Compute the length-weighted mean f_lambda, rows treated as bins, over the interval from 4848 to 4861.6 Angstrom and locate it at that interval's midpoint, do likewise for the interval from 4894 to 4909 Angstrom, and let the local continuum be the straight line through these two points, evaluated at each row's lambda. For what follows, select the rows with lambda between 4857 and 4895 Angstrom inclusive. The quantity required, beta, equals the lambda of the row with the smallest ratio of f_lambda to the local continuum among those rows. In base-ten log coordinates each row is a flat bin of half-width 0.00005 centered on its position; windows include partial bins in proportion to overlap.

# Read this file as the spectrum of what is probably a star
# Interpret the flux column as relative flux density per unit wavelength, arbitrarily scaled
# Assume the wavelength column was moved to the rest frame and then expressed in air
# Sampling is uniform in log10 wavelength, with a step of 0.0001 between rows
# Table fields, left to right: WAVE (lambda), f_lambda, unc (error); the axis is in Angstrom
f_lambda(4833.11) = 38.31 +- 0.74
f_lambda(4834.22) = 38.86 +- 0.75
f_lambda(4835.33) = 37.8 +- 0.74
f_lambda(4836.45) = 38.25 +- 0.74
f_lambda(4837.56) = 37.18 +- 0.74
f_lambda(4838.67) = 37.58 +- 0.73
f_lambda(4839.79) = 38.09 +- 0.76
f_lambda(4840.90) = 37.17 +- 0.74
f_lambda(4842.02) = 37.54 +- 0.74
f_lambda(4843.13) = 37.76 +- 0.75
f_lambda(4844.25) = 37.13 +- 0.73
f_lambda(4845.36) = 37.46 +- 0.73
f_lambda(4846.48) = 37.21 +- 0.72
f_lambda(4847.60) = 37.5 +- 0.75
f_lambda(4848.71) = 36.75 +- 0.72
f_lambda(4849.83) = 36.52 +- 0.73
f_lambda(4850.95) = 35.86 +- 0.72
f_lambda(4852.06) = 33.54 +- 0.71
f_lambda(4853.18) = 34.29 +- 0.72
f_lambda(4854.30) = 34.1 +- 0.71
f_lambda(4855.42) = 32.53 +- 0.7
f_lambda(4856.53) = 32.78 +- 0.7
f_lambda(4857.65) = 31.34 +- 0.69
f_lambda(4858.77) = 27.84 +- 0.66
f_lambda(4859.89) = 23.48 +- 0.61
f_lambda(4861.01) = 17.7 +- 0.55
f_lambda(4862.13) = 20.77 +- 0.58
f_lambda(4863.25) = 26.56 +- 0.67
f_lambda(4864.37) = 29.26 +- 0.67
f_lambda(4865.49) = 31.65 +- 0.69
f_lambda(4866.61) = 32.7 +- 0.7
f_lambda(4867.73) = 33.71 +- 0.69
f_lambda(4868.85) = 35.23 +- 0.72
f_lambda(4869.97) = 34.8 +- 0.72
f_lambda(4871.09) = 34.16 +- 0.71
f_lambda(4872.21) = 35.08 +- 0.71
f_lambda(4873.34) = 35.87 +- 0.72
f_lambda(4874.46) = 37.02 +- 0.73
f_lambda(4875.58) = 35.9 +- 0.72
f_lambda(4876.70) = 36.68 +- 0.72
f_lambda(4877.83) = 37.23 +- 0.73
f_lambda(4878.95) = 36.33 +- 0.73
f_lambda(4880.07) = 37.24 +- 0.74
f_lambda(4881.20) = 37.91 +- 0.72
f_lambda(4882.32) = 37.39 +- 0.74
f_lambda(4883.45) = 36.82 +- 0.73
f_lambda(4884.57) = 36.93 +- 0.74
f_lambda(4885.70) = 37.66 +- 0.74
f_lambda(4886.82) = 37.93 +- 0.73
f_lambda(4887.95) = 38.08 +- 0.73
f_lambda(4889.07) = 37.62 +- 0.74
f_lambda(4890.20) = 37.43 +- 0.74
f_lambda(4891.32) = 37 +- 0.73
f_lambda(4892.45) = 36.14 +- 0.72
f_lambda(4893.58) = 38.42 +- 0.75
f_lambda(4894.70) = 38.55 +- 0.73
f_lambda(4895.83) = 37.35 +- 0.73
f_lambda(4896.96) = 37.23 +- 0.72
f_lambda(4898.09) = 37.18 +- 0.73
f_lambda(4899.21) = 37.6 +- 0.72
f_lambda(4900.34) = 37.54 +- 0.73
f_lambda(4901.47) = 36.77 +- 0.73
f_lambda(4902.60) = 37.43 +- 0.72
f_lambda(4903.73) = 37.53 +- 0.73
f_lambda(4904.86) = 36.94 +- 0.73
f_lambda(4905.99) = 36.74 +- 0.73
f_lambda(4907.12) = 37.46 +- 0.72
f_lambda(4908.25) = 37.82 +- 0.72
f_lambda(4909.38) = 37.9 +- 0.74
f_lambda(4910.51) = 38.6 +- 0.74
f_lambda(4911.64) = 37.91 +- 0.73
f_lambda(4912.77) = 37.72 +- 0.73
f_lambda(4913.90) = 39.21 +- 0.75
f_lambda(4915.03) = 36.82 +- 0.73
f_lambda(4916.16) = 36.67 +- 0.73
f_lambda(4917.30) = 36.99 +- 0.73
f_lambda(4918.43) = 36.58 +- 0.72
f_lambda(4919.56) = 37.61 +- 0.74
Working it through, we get 4861.01 Angstrom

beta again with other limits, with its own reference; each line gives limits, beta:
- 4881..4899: 4892.45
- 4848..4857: 4855.42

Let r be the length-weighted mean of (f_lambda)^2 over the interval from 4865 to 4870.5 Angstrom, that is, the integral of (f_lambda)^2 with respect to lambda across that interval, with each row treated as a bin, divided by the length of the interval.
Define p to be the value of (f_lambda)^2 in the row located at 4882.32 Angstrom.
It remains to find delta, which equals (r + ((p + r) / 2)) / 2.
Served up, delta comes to 1200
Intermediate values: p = 1398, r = 1134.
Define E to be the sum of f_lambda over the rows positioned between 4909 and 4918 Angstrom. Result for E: 302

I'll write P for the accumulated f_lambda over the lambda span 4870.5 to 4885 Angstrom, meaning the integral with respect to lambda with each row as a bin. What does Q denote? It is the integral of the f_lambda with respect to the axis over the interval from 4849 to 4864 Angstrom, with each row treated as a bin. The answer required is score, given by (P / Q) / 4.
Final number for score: 0.30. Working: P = 529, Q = 448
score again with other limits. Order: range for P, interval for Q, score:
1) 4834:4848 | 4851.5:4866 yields 0.31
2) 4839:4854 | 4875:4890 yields 0.25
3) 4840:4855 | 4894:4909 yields 0.24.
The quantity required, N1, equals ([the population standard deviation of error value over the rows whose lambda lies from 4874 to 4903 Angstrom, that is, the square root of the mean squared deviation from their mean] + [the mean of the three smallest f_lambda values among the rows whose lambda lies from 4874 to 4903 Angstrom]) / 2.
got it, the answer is 18.1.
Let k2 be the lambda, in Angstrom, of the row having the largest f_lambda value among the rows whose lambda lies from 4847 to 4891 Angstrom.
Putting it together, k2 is 4887.95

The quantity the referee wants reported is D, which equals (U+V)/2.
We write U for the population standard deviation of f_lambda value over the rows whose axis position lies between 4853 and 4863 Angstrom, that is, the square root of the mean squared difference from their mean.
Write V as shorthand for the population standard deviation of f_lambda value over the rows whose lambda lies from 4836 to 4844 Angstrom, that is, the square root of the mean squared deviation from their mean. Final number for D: 3.1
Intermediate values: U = 5.9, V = 0.38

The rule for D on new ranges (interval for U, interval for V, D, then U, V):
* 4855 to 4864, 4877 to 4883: 2.9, 5.2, 0.51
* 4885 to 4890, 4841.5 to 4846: 0.2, 0.2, 0.23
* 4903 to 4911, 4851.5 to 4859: 1.3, 0.6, 2.06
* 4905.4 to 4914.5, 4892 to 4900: 0.7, 0.7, 0.76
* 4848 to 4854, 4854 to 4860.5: 2.4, 1.3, 3.63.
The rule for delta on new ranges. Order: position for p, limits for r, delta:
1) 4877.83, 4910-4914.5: 1451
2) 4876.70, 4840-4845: 1389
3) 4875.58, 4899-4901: 1377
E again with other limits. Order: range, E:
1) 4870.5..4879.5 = 288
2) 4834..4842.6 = 302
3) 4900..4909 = 298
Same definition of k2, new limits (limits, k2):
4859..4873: 4868.85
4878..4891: 4887.95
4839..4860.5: 4839.79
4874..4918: 4913.90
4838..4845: 4839.79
